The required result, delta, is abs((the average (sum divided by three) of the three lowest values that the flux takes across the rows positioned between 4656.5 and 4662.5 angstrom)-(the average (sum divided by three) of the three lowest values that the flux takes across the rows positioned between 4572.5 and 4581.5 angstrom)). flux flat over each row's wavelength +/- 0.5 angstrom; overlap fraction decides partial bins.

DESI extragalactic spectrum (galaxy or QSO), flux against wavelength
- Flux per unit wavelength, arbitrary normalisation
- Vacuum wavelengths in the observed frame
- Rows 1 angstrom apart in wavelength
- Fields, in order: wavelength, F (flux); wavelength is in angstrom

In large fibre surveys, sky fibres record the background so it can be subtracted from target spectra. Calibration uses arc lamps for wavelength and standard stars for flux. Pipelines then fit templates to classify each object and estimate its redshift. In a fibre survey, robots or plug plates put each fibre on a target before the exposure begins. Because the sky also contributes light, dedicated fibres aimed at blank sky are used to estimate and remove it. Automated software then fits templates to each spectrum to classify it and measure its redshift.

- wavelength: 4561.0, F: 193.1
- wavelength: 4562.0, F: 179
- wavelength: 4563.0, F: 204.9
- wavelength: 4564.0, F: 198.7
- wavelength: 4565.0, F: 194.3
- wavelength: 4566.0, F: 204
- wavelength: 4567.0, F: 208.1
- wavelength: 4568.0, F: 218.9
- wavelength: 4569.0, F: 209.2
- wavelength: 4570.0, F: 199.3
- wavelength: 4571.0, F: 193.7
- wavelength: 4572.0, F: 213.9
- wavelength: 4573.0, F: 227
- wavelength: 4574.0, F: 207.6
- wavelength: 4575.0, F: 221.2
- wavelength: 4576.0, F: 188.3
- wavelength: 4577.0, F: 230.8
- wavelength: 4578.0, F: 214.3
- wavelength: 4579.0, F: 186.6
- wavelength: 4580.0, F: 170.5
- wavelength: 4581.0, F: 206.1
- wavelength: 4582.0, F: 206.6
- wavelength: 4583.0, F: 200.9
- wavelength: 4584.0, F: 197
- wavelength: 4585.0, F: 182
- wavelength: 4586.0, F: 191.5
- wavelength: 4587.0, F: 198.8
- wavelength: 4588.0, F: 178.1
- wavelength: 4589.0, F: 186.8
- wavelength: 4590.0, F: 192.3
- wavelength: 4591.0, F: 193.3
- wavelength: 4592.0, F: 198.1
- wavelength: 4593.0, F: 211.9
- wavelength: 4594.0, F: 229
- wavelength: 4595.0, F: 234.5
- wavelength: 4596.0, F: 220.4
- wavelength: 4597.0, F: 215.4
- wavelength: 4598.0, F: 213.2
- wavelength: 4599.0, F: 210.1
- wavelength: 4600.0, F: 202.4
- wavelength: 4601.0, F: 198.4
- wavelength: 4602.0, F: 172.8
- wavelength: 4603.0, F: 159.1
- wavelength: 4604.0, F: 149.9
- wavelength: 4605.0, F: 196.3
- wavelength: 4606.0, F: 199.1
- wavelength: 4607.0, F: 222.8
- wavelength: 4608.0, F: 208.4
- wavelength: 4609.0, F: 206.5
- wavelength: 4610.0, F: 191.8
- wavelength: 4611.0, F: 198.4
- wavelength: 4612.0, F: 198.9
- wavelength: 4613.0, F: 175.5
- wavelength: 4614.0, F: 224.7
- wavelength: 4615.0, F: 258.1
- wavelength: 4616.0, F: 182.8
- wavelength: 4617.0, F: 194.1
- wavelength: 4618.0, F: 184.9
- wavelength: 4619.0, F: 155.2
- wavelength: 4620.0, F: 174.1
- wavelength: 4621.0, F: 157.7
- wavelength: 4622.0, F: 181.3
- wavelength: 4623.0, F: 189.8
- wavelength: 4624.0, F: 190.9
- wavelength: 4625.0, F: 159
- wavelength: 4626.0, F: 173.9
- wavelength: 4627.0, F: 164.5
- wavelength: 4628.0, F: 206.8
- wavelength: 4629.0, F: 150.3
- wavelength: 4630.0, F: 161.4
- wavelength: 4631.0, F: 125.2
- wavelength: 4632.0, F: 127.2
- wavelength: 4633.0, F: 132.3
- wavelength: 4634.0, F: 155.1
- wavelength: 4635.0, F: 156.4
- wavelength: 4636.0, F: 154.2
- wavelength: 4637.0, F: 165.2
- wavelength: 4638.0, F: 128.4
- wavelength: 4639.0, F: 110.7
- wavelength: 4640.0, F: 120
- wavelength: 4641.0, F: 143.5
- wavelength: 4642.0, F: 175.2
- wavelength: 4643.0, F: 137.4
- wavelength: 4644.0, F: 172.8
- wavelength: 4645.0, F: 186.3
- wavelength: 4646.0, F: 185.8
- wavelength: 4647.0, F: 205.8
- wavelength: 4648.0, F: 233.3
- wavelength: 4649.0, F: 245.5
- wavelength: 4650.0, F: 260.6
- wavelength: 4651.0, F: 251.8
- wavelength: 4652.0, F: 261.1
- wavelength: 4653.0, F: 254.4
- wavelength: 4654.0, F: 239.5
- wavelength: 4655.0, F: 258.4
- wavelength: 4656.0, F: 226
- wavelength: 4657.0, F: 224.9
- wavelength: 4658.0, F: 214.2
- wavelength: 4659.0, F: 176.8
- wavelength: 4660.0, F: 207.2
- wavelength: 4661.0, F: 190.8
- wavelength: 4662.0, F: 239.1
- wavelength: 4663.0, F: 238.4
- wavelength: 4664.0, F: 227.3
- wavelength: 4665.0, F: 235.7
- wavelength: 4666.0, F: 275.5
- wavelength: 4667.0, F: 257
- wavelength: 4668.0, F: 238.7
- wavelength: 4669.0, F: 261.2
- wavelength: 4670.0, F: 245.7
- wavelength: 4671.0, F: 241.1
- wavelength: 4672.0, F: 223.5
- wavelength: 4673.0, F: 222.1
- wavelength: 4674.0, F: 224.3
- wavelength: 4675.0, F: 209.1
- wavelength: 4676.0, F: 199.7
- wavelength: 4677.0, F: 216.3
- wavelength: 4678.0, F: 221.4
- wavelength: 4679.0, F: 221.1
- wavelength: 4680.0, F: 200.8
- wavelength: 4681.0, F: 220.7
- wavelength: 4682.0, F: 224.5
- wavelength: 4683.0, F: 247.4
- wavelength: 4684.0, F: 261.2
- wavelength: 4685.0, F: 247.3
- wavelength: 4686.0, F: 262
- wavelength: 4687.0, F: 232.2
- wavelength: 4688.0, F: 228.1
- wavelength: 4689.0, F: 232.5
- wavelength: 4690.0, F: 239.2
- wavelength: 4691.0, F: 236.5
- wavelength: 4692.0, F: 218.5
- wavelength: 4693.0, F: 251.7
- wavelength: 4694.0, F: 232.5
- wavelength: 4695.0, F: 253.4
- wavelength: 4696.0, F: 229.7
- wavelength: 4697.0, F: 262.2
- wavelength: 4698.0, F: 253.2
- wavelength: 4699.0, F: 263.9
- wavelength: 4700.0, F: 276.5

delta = 10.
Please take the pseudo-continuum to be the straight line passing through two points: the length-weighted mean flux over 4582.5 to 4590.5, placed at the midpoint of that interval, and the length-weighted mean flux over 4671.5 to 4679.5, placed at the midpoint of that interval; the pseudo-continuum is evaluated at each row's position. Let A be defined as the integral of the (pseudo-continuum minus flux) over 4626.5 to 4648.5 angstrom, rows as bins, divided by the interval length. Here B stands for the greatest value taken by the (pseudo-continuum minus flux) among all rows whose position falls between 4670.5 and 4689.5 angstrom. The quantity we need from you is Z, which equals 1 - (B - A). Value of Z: 30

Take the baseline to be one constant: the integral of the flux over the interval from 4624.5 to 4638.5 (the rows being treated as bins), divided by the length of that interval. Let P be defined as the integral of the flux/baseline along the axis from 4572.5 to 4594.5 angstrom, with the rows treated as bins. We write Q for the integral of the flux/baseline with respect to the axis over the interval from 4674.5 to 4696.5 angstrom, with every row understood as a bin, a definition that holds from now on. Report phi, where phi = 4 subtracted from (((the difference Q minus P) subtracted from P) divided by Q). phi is -3.3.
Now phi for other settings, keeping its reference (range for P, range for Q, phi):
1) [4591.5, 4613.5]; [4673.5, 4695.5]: -3.3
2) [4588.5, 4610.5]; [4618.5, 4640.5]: -2.4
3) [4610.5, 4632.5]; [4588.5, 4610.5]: -3.2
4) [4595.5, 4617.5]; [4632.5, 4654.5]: -2.8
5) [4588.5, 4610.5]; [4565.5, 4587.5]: -3.0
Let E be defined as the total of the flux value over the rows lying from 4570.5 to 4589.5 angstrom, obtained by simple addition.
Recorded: 3802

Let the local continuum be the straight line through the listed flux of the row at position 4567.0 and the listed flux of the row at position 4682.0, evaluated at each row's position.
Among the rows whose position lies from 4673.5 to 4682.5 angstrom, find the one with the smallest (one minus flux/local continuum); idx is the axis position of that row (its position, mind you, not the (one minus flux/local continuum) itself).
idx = 4674.0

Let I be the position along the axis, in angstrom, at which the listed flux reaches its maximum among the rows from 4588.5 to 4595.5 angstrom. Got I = 4595.0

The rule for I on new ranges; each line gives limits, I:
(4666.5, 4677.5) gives 4669.0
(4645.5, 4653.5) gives 4652.0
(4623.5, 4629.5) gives 4628.0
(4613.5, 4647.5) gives 4615.0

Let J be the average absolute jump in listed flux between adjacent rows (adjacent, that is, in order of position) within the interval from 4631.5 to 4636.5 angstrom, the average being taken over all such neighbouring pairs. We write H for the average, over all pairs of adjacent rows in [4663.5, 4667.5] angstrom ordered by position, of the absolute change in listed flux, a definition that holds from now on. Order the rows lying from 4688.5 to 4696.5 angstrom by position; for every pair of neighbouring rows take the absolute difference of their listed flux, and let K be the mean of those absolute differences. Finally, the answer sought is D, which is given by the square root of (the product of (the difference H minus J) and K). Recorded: 16.0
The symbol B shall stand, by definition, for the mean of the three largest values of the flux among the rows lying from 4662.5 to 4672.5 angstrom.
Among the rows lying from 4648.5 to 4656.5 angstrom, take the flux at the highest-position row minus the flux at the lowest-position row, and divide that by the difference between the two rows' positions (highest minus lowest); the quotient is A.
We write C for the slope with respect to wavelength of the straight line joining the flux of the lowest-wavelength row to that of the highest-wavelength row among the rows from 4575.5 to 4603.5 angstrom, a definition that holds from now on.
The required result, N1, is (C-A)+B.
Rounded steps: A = -2.8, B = 265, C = -1.1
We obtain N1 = 266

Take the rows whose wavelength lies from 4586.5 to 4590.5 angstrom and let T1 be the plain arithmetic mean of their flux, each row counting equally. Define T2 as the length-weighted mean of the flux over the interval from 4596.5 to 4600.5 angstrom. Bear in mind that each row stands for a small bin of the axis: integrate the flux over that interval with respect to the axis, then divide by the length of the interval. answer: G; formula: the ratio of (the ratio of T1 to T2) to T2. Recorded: 0.0043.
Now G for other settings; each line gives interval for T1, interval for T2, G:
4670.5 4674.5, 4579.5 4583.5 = 0.0059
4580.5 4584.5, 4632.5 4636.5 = 0.0091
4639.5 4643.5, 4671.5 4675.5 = 0.0030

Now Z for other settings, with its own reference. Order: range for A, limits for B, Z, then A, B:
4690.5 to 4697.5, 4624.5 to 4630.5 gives -70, -18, 53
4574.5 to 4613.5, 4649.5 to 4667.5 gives -40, -6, 36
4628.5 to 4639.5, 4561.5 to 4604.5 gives 17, 63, 46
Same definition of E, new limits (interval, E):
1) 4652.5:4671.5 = 4452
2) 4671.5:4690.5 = 4333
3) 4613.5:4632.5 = 3362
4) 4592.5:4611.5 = 3840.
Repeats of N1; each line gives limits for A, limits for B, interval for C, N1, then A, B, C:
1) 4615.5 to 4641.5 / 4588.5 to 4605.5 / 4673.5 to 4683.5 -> 232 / -1.6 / 228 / 2.6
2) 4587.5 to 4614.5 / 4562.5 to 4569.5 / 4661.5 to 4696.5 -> 210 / 1.8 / 212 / -0.3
